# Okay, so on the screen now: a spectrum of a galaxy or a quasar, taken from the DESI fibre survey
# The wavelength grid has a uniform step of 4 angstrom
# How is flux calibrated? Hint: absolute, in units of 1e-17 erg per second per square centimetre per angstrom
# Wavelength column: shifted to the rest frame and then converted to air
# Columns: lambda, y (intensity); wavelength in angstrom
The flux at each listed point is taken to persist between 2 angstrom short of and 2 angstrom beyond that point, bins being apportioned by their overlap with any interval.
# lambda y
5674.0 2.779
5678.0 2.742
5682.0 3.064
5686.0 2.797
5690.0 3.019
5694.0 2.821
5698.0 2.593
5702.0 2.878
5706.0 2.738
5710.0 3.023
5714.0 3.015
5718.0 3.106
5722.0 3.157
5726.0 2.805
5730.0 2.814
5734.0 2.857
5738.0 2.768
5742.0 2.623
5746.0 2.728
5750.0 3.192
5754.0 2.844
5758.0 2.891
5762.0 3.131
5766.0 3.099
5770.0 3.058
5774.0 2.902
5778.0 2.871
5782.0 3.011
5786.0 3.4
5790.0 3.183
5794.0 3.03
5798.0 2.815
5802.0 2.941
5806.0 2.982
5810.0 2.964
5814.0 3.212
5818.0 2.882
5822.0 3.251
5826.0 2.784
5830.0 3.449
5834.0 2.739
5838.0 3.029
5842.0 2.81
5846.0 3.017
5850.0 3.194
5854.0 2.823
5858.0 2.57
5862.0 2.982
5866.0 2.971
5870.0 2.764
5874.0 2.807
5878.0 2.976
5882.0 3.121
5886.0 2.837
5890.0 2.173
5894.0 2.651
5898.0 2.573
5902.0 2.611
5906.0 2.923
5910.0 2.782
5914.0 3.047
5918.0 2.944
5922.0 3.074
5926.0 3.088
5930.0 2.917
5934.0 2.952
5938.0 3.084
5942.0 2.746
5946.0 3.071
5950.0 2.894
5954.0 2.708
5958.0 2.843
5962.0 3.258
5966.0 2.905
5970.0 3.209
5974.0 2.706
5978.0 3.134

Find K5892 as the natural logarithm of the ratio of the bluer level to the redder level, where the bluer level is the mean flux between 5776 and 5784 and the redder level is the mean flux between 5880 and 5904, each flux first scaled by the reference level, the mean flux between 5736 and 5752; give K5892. 0.10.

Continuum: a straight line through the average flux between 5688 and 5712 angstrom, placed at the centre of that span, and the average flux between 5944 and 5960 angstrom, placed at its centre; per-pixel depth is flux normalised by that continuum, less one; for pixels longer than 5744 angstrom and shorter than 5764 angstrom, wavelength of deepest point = 5746.0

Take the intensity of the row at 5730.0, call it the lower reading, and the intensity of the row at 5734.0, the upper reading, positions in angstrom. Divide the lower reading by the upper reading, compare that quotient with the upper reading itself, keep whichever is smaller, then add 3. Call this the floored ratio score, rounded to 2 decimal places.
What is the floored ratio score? 3.98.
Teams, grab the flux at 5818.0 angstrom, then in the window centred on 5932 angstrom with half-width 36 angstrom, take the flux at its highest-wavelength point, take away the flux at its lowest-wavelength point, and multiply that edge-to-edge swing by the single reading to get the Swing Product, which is 1.0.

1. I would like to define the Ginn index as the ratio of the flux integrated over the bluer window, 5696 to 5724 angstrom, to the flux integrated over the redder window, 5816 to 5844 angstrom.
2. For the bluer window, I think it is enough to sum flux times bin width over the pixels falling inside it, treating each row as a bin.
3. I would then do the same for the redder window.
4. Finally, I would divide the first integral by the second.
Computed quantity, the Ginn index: 0.98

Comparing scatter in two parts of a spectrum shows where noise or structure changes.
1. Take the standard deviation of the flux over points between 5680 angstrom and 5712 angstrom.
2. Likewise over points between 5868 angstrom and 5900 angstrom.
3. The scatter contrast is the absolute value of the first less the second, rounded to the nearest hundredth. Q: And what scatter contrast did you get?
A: 0.12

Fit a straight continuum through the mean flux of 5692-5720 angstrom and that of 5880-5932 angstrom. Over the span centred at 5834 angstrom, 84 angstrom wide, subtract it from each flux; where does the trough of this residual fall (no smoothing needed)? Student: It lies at 5858.0 angstrom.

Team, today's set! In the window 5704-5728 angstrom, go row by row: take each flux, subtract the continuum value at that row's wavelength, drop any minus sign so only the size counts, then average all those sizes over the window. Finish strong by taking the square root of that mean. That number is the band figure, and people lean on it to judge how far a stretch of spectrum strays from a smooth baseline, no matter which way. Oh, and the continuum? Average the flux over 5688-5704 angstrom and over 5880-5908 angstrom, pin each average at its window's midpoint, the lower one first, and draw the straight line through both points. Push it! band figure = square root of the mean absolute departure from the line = 0.43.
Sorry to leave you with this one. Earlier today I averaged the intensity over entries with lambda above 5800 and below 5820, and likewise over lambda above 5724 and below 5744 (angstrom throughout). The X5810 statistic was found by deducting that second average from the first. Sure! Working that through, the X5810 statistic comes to 0.22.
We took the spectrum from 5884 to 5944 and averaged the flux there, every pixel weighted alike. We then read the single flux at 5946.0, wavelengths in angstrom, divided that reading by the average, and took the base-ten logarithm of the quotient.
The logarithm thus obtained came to 0.036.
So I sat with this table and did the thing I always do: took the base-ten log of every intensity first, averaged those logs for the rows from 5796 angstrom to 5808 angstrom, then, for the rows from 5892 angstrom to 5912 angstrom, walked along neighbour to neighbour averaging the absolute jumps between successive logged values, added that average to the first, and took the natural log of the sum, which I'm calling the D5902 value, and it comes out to -0.720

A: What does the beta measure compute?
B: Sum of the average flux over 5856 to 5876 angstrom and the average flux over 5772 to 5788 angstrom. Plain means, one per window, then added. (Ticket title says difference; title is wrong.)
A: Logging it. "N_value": 5.86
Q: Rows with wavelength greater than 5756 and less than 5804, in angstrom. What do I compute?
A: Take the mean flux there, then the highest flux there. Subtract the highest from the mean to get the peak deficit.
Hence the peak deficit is -0.37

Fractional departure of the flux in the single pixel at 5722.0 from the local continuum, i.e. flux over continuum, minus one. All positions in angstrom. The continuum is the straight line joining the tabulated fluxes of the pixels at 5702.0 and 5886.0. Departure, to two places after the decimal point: 0.10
